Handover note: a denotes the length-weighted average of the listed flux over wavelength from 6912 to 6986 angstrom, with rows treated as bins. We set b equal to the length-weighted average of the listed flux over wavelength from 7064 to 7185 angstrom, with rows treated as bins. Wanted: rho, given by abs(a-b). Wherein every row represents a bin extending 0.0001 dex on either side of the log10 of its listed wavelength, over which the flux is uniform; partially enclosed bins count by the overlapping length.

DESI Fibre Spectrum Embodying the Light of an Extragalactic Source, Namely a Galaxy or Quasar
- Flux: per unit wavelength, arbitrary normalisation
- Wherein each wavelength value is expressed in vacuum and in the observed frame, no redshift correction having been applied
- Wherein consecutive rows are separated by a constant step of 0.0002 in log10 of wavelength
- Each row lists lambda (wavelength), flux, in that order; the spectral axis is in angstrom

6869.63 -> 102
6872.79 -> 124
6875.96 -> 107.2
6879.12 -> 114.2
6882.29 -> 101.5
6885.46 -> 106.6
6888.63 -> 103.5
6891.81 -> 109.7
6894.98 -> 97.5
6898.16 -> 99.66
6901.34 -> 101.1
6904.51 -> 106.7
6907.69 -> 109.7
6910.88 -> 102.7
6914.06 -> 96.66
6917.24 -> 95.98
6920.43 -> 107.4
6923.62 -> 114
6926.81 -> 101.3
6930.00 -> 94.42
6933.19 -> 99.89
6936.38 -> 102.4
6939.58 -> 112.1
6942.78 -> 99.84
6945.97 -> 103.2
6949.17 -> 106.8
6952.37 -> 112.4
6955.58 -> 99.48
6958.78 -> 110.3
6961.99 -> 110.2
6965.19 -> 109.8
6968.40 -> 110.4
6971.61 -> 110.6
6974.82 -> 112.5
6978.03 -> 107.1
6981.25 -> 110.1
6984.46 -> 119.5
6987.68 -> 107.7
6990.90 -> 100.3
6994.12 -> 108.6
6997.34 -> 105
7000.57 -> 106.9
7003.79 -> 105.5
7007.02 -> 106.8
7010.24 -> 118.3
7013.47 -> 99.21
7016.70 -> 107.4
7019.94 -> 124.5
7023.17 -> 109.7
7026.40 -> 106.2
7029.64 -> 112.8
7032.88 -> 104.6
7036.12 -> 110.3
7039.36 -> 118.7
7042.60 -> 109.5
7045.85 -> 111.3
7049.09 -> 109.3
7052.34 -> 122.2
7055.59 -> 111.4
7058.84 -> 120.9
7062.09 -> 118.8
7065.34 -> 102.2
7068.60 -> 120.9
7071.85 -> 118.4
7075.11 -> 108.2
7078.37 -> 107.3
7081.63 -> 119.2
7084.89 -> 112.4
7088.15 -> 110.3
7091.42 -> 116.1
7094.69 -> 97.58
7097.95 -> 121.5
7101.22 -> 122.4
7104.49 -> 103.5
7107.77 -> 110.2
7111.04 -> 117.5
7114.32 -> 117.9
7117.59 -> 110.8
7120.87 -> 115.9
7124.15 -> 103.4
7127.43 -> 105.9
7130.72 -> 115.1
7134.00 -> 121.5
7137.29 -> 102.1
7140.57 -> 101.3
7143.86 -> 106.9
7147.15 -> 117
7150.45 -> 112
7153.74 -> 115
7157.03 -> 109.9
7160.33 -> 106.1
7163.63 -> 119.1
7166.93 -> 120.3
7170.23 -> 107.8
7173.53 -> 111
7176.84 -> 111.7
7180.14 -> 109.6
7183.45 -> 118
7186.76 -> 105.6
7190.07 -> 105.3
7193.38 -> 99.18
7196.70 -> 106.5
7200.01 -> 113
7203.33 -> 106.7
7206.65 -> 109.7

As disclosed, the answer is 5.7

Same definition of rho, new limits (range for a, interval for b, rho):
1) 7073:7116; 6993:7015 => 5.5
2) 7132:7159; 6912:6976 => 5.3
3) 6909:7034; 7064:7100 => 5.4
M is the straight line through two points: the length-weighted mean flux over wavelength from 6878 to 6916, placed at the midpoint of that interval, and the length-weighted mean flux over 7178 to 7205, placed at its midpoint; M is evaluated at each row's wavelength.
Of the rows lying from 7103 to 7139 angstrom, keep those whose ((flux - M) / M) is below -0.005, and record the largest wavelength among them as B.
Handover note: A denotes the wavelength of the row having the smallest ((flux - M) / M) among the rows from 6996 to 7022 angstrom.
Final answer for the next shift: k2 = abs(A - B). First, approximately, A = 7013.47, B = 7137.29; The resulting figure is 123.8 angstrom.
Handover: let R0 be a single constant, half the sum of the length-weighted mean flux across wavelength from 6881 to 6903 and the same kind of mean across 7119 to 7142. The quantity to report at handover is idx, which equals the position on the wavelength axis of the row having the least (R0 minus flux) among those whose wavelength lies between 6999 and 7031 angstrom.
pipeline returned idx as 7019.94 angstrom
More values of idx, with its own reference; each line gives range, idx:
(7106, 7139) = 7134.00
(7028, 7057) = 7052.34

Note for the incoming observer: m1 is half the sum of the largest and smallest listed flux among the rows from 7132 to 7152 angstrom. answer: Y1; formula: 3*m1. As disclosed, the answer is 334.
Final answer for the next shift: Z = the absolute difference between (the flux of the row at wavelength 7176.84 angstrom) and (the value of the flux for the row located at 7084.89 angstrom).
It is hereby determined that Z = 1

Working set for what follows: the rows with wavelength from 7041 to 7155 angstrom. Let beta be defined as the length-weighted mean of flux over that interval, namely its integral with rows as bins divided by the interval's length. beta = 112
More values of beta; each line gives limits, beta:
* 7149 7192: 112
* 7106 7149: 111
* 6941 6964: 106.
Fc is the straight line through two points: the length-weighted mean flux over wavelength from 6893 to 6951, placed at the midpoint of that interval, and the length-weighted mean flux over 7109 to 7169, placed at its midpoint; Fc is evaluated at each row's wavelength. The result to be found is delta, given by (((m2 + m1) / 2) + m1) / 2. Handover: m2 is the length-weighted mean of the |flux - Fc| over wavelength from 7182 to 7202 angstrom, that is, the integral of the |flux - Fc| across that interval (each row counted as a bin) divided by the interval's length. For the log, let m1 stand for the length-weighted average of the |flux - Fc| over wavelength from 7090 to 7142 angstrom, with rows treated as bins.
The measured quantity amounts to 7.33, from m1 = 7.2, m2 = 7.74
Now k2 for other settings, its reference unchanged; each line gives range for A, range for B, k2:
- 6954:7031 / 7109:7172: 146.9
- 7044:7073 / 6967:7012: 74.4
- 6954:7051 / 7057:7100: 81.2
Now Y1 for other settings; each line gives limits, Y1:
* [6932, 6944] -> 318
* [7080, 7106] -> 330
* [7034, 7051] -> 342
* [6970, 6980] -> 329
